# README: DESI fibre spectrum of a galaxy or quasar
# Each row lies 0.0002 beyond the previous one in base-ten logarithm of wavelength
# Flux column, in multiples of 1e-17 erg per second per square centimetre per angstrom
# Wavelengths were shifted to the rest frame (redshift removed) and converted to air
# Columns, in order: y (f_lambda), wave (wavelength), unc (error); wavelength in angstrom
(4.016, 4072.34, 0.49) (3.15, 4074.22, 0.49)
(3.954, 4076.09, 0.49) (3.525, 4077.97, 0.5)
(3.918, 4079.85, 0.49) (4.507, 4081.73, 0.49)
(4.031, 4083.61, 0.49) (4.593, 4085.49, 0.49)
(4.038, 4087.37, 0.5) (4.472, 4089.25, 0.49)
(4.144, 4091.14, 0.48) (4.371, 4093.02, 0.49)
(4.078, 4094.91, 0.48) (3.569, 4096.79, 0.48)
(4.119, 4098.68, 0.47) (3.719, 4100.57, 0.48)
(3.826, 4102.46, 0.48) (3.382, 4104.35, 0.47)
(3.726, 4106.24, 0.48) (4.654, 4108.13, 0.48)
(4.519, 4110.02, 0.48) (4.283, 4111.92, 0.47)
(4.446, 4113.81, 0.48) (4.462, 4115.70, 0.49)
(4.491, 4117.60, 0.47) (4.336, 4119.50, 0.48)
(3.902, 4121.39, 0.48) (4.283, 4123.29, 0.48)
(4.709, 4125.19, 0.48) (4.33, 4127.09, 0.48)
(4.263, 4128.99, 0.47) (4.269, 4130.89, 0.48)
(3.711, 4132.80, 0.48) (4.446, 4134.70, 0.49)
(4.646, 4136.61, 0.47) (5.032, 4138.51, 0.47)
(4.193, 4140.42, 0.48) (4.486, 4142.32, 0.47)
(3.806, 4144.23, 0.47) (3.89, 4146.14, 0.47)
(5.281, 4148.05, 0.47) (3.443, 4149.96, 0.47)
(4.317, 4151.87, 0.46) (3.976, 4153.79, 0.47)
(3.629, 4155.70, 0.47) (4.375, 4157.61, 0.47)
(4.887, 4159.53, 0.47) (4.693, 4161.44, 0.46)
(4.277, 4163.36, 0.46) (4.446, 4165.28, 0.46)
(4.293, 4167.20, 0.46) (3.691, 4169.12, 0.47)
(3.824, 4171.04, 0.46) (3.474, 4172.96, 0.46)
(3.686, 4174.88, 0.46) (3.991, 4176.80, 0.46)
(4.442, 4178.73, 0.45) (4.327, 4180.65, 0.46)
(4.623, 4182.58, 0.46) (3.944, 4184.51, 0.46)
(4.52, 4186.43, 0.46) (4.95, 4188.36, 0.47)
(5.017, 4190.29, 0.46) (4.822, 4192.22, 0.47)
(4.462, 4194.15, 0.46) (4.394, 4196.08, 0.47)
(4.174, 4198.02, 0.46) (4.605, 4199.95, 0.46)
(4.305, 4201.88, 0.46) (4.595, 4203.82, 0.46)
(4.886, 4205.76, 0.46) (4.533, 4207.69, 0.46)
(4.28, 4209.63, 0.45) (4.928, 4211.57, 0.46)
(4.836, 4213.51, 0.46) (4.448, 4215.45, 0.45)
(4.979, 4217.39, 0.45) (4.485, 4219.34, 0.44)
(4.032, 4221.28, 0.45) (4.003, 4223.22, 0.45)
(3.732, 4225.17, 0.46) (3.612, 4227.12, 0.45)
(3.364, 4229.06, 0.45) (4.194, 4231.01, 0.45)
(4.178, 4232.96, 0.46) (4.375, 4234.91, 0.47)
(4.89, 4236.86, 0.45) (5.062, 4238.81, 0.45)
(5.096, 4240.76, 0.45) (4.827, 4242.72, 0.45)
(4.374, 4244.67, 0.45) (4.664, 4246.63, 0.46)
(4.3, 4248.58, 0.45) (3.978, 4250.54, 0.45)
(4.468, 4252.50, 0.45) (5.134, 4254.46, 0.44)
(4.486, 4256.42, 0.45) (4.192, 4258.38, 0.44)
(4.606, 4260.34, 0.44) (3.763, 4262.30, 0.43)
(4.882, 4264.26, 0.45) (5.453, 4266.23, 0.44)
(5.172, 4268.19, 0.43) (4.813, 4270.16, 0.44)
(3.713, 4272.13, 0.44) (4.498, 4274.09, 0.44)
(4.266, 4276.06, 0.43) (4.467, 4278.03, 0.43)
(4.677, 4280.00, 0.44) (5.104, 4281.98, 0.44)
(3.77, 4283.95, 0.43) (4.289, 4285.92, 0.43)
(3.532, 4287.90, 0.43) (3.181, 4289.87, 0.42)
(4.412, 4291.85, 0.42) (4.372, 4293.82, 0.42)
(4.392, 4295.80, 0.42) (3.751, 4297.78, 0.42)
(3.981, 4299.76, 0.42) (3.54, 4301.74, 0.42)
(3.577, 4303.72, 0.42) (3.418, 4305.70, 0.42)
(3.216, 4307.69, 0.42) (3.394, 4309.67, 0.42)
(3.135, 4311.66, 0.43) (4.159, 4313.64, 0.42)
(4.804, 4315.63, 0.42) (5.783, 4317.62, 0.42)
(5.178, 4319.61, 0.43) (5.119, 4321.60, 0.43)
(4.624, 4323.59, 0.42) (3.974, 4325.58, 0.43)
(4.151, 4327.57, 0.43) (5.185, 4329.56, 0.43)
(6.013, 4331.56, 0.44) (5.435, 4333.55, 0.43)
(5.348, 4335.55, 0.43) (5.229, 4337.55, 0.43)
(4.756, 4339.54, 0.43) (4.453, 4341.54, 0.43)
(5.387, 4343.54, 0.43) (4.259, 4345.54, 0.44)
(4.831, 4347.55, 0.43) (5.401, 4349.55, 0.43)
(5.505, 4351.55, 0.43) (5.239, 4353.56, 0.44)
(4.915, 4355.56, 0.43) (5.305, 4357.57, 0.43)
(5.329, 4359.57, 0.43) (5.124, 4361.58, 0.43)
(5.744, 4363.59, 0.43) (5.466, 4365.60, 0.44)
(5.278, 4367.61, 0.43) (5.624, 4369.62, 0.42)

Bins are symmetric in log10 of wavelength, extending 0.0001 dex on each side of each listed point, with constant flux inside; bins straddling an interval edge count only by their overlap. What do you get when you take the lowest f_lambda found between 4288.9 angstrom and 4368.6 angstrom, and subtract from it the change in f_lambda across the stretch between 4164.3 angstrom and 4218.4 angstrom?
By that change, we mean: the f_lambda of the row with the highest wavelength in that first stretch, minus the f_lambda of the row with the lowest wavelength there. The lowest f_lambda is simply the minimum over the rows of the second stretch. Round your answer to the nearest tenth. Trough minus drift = 2.6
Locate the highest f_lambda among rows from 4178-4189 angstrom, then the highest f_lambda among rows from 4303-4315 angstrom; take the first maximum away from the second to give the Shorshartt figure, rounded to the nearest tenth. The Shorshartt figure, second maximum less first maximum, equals -0.8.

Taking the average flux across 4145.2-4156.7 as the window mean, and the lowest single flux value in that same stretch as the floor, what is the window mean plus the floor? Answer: 7.5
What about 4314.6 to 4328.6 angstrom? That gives 8.8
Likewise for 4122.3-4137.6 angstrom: 8.0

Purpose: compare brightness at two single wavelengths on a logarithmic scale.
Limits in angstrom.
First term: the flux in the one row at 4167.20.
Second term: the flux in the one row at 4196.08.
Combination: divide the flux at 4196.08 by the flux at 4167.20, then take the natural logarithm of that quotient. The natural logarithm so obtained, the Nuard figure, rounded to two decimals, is 0.02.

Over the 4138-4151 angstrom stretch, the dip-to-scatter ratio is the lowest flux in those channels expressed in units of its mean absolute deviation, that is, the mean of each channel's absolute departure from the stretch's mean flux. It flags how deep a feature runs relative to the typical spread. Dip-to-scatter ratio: 6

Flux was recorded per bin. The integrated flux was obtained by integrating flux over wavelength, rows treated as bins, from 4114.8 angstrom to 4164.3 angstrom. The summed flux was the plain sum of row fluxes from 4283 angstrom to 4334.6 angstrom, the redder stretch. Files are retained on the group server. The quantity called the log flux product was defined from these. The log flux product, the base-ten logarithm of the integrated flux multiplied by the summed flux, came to 4.37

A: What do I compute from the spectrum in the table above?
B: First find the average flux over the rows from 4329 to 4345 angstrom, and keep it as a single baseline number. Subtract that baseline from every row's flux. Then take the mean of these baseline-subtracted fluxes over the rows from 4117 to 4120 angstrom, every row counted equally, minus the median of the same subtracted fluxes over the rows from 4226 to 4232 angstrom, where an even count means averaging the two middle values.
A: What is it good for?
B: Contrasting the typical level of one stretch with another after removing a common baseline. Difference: 0.80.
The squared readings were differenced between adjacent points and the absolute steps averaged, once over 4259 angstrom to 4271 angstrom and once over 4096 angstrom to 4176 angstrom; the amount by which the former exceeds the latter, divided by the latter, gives 0.6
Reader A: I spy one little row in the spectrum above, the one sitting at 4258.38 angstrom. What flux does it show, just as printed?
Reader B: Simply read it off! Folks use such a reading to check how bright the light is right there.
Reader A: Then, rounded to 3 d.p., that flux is 4.192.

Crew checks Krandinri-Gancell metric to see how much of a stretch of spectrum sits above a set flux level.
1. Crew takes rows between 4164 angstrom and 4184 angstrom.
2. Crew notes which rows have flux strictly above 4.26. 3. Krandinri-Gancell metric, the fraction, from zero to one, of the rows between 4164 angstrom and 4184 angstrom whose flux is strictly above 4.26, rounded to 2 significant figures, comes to 0.50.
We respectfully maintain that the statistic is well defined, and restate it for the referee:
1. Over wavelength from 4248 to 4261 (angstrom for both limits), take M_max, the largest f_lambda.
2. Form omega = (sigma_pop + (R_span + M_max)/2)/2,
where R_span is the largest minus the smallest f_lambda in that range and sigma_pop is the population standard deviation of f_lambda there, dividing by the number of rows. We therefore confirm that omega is 1.74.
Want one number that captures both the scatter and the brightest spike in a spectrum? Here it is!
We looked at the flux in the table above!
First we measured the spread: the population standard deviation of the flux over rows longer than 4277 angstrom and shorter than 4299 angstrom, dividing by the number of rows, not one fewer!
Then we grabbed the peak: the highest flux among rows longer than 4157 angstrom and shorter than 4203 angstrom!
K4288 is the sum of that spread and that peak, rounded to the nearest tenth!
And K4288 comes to 5.5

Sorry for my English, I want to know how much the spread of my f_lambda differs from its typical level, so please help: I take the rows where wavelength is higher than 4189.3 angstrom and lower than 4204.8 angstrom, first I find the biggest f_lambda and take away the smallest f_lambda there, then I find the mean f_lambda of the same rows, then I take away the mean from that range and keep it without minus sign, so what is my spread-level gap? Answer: 3.70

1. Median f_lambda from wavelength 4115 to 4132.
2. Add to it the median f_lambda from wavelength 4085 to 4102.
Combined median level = 8.4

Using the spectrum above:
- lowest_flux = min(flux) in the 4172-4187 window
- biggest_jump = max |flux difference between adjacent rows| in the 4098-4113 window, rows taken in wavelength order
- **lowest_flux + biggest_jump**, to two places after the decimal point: 4.40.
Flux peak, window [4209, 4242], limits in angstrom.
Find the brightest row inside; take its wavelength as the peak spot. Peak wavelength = 4240.76 angstrom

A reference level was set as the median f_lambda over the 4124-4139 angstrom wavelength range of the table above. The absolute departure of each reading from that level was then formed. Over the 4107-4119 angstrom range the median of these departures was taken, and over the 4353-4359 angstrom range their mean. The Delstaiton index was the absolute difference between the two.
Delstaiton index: 0.7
